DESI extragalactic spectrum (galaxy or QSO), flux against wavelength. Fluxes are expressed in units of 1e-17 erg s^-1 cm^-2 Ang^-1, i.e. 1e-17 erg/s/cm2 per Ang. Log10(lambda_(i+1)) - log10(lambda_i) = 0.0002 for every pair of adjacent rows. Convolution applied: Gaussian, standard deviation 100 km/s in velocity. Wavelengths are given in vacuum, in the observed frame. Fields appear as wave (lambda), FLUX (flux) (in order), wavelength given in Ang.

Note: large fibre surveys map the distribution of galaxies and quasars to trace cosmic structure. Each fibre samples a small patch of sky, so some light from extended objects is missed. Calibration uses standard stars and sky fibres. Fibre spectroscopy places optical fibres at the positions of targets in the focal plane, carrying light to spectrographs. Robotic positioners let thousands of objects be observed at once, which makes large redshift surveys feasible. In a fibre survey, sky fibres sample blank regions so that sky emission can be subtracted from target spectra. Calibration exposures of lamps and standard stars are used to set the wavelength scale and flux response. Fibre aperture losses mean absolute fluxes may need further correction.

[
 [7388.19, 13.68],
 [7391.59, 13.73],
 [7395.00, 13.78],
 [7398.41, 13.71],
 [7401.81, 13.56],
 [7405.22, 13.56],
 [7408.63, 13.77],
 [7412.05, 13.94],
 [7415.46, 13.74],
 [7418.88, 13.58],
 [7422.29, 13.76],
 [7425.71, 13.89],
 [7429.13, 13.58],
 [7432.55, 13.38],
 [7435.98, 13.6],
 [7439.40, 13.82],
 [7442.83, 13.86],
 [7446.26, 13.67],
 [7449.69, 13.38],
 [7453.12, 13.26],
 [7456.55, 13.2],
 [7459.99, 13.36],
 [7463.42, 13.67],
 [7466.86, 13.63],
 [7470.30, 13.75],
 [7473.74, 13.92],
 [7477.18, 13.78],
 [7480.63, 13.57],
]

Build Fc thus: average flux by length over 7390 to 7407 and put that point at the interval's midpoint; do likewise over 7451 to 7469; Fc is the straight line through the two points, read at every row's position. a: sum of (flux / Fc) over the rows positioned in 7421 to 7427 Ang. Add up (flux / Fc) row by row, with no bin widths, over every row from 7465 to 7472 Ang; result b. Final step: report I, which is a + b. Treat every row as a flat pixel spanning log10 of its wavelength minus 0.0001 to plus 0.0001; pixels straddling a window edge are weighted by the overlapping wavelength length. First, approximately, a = 2.04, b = 2.04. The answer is 4.08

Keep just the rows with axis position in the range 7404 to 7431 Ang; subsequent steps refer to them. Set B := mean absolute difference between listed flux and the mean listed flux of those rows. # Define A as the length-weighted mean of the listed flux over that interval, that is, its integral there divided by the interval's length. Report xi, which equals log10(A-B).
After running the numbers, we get 1.13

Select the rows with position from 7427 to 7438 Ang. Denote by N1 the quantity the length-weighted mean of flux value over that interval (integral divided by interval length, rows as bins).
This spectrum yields 13.5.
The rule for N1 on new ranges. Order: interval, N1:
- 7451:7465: 13.4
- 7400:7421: 13.7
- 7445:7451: 13.5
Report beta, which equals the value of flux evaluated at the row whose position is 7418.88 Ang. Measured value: 13.58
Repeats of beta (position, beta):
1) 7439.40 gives 13.82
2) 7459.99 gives 13.36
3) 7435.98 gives 13.6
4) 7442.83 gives 13.86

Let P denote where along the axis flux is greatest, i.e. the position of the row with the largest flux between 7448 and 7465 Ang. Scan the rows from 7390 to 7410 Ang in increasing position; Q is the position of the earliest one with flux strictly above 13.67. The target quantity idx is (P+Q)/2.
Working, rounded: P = 7463.42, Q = 7391.59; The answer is 7427.5 Ang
